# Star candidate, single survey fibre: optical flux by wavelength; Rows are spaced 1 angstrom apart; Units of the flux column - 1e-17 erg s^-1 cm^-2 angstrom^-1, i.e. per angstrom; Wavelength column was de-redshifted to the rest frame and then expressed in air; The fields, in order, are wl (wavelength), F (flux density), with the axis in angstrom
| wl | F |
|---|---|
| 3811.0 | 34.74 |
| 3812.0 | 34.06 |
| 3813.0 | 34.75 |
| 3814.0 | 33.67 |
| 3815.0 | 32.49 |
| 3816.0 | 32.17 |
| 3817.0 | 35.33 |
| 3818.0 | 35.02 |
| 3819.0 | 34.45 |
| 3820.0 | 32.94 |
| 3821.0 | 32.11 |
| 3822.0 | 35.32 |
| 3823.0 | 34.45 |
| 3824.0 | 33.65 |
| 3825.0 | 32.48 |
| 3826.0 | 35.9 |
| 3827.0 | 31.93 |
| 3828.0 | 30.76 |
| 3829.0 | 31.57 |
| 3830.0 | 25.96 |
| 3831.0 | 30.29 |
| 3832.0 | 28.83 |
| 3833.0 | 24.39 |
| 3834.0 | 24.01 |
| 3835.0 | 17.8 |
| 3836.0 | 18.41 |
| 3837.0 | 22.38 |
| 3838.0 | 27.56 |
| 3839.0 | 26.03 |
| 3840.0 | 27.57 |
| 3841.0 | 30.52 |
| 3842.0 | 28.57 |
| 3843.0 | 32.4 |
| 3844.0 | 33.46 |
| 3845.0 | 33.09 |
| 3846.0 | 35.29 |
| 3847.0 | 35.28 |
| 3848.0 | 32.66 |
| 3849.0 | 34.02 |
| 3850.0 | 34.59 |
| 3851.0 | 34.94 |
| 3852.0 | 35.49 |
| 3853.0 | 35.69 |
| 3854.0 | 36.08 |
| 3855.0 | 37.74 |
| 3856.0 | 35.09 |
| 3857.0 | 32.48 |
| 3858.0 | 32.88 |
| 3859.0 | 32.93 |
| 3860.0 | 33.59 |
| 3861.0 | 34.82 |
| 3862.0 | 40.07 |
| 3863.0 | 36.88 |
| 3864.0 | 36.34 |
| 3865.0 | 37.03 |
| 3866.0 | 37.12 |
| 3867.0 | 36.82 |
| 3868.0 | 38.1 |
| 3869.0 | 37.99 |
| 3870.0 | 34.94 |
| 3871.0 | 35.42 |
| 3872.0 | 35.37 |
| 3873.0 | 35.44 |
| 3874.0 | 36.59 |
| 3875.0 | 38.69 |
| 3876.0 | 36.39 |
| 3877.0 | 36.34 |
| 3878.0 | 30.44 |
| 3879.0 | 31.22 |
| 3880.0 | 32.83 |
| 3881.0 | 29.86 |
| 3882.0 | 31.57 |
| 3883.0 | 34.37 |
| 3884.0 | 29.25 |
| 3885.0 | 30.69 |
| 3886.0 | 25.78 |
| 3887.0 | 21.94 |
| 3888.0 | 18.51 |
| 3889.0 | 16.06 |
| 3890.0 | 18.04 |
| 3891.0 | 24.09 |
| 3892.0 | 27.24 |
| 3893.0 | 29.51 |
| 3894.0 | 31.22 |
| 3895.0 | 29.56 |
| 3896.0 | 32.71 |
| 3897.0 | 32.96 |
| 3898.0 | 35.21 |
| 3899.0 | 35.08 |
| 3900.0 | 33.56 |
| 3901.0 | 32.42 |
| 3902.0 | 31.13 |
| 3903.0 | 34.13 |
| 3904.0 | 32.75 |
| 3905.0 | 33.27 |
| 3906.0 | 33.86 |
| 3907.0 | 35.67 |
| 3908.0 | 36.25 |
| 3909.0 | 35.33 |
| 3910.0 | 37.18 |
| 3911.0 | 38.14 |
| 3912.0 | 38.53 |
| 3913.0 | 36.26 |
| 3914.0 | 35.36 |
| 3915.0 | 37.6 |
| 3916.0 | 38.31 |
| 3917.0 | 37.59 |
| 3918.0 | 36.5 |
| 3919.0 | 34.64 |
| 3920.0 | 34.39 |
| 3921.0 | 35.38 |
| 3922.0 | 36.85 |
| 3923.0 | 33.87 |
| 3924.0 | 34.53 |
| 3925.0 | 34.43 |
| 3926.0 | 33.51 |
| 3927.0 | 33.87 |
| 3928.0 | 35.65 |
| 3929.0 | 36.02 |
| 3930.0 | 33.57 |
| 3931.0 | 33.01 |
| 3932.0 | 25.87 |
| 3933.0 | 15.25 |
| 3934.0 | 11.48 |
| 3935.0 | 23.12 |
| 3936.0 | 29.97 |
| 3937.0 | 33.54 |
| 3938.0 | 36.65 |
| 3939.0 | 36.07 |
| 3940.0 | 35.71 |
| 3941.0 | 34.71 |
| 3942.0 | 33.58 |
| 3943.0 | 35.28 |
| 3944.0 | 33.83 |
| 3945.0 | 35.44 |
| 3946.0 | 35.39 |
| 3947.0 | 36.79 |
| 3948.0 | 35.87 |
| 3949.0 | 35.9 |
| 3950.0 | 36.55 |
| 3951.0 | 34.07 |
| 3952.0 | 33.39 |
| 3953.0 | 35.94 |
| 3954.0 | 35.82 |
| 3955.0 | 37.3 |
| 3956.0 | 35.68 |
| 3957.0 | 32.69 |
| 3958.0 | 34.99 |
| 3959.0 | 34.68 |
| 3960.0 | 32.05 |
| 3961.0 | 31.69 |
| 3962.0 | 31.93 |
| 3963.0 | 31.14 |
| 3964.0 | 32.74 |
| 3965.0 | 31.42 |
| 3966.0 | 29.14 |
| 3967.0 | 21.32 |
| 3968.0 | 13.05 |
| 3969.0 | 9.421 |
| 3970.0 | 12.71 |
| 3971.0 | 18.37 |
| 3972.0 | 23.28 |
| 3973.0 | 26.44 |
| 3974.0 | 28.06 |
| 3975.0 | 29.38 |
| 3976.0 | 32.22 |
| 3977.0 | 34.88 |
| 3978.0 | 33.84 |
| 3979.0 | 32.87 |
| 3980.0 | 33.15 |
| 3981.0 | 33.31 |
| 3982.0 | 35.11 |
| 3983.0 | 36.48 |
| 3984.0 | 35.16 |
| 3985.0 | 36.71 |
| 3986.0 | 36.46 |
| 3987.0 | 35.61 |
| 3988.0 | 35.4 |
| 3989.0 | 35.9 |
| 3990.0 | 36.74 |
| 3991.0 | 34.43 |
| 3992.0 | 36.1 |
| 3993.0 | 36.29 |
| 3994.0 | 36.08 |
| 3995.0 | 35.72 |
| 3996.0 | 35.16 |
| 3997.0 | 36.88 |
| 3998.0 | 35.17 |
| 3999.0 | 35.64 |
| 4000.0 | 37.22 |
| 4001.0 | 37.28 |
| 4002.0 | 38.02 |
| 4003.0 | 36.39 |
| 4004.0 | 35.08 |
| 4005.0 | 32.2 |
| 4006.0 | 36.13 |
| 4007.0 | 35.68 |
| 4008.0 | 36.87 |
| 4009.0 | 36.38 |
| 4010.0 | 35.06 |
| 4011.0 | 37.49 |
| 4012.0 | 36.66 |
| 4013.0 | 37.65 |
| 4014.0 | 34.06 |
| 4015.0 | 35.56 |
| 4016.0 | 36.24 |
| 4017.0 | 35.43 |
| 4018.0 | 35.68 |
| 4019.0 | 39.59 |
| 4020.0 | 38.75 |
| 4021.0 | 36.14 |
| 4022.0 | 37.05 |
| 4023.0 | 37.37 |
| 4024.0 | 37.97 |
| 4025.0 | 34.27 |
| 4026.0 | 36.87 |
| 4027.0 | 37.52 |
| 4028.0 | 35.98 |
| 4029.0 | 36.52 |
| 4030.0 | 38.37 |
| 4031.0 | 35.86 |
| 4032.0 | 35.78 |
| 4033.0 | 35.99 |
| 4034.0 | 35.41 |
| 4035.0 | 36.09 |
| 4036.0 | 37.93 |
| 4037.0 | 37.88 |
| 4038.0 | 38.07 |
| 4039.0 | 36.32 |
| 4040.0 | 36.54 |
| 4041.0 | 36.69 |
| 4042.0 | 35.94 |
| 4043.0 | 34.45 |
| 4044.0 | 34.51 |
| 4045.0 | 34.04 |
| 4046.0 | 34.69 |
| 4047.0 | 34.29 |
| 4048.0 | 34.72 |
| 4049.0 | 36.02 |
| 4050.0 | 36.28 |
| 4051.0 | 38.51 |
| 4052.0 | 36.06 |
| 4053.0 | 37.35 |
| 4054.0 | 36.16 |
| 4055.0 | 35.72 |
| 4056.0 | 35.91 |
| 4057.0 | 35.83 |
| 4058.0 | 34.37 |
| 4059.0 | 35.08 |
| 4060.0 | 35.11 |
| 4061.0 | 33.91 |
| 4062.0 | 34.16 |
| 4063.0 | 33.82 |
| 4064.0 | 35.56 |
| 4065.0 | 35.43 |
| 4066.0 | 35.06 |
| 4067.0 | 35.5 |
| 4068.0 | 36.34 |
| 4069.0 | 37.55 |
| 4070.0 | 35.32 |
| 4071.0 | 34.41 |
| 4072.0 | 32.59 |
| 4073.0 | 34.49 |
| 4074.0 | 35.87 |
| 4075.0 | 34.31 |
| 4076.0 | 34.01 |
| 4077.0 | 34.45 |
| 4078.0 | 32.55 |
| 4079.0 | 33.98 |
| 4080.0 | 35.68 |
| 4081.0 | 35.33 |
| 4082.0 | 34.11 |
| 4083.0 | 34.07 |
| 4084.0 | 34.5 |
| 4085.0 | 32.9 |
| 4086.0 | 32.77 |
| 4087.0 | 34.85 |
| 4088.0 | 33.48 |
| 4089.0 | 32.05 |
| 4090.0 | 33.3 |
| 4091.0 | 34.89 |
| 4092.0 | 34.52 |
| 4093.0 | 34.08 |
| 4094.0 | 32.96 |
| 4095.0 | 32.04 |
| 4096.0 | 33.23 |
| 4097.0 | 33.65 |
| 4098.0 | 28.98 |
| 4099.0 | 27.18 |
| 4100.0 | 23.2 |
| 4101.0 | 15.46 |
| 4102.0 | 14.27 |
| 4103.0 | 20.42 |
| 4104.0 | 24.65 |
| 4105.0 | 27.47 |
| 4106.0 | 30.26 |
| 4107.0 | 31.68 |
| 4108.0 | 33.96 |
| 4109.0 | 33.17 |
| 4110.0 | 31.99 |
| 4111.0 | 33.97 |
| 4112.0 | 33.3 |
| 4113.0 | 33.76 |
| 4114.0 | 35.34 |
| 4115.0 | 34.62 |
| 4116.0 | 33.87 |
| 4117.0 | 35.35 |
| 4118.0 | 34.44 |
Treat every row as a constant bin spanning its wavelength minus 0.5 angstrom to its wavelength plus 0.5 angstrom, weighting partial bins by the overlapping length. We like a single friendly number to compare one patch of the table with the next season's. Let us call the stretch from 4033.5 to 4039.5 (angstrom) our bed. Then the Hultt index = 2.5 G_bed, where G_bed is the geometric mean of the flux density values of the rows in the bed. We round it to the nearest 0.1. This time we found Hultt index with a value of 92.3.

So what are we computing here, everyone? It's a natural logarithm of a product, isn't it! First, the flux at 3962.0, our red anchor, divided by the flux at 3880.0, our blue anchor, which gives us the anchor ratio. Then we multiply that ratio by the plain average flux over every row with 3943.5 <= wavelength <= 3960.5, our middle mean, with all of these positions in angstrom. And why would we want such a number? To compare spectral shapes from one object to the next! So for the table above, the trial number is 3.53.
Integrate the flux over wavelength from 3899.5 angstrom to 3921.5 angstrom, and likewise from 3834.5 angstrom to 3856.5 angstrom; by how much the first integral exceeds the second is 94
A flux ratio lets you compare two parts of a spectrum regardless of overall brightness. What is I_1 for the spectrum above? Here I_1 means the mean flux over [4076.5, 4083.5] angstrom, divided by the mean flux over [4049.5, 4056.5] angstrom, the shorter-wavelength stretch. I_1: 0.94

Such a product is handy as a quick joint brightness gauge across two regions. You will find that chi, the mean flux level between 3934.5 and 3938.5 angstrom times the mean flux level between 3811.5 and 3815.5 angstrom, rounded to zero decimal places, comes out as 1040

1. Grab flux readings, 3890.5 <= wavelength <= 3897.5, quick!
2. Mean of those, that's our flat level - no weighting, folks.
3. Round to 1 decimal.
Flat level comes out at 29.6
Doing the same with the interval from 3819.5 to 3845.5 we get 29.3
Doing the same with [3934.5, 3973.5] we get 31.0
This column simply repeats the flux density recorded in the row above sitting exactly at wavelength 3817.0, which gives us 35.33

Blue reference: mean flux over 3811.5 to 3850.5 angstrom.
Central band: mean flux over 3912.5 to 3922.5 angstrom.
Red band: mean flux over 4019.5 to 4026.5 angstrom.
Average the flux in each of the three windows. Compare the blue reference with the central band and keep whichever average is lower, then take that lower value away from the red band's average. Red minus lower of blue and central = 6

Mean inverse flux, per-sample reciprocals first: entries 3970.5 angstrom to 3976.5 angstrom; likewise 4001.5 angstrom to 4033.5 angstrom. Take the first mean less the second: 0.012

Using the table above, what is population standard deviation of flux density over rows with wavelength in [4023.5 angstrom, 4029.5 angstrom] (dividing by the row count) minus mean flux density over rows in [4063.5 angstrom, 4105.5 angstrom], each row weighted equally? -30.9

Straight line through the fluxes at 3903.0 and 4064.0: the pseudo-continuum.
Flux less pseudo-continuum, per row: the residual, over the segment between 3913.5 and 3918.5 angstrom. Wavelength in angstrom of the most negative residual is 3914.0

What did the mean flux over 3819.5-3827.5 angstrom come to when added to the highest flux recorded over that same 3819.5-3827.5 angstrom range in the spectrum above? 69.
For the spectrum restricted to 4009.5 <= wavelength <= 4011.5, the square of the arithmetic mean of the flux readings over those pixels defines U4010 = 1316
